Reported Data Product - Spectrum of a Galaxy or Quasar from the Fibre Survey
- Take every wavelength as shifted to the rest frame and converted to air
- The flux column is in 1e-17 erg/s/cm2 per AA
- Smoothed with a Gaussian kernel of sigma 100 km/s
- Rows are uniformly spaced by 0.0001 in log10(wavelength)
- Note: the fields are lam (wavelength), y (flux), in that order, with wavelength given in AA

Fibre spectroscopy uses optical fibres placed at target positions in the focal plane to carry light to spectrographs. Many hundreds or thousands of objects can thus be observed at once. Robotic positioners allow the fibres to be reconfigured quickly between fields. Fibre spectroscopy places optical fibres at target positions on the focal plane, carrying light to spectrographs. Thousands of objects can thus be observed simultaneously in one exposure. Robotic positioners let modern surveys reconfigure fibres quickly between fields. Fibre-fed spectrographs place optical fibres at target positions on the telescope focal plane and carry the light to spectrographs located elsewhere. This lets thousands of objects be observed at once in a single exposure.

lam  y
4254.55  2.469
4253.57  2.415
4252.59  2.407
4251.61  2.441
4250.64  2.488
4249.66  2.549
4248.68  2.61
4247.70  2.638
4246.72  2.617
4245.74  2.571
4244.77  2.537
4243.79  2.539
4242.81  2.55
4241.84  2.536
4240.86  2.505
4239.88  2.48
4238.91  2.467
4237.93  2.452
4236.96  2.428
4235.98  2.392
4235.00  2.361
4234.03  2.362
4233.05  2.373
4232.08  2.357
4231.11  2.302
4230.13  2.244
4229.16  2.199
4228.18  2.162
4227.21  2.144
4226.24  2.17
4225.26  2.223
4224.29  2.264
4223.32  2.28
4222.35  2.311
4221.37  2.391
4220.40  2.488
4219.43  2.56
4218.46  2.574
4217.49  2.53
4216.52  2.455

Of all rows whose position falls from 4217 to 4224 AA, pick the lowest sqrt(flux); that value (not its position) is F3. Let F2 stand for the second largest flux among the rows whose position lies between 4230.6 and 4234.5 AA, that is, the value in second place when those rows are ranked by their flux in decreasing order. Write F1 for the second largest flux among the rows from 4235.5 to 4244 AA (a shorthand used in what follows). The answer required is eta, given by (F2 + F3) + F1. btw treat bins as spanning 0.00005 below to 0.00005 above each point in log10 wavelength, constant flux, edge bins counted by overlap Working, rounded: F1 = 2.539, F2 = 2.362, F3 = 1.51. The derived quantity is 6.41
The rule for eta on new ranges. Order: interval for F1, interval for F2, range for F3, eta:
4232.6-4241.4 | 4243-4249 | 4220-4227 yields 6.57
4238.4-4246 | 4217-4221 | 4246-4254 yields 6.66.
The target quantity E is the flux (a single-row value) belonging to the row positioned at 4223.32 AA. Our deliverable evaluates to 2.28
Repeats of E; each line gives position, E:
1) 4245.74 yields 2.571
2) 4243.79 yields 2.539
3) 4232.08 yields 2.357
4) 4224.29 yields 2.264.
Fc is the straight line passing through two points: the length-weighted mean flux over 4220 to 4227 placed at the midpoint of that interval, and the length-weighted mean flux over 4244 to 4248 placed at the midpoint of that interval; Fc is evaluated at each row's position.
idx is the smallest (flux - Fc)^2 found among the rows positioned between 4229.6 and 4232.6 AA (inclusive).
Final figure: 0.0023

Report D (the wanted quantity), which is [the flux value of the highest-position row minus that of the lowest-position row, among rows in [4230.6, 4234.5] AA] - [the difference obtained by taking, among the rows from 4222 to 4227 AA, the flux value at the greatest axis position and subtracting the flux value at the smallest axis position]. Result 0.20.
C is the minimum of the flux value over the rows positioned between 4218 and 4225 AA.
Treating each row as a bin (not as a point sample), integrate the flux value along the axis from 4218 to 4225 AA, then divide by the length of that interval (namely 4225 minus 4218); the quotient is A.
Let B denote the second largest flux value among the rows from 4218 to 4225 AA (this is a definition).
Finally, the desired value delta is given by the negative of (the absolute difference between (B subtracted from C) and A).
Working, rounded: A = 2.40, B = 2.56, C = 2.264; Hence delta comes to -2.70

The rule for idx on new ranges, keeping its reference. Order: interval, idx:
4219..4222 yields 0.0154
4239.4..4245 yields 0.0000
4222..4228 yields 0.0001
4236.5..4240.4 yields 0.0007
